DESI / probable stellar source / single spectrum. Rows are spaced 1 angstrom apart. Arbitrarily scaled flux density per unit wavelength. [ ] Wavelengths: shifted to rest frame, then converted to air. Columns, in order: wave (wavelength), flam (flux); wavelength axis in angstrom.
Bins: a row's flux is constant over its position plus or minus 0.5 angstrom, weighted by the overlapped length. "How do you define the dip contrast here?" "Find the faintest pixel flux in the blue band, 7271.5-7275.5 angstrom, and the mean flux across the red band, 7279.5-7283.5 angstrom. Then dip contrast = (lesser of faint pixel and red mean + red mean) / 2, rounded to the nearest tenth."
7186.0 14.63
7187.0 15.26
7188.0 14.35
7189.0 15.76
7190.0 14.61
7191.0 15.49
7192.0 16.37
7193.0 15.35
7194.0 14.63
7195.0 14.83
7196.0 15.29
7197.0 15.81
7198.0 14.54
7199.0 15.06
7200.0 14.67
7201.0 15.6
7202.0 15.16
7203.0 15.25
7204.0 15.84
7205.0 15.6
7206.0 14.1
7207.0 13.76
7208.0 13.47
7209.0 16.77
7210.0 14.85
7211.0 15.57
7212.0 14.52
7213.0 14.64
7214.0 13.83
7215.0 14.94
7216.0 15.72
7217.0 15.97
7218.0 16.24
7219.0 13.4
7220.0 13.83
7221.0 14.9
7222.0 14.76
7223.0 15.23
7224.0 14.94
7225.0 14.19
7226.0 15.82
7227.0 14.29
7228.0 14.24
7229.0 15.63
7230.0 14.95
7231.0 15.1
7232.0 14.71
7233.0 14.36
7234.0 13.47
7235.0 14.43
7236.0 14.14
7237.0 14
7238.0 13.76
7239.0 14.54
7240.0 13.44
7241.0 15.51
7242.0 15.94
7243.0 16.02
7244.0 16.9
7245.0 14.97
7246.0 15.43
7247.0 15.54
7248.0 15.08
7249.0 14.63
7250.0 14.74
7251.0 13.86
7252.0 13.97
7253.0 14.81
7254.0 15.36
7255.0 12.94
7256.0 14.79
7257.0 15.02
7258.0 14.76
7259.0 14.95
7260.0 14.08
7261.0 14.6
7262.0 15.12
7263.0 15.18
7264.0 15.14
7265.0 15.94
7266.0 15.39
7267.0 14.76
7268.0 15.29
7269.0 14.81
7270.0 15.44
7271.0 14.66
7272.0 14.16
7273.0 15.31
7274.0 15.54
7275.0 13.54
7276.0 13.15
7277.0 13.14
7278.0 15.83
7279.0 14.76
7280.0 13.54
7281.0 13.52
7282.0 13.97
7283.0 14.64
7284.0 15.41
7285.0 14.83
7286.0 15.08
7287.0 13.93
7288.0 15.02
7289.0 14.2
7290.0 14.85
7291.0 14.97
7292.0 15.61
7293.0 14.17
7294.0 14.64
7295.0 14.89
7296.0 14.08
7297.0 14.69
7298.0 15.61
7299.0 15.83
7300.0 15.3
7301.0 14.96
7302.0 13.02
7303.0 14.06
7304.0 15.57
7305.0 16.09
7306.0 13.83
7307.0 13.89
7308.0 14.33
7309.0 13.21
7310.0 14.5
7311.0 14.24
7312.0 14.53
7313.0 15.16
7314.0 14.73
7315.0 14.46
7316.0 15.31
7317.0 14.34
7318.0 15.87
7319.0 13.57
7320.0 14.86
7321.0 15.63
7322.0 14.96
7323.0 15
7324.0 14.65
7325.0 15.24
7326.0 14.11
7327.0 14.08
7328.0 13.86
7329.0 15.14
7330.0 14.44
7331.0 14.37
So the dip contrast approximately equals 13.7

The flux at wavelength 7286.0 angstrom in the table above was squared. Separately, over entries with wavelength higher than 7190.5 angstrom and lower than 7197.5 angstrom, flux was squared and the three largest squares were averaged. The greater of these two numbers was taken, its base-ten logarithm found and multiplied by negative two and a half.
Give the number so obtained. -6.01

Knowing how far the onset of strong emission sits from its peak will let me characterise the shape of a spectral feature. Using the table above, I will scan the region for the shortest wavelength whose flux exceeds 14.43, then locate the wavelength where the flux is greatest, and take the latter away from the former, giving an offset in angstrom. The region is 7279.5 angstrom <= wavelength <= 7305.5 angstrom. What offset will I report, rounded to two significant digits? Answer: -22 angstrom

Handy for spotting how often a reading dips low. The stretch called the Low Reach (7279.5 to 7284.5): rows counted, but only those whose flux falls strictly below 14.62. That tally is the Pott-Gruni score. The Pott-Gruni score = 3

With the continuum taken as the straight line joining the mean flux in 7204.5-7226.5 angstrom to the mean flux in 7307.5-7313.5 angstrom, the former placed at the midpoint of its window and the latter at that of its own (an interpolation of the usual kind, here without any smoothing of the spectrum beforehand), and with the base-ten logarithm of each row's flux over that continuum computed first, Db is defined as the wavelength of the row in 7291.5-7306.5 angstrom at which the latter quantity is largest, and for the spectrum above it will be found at 7305.0 angstrom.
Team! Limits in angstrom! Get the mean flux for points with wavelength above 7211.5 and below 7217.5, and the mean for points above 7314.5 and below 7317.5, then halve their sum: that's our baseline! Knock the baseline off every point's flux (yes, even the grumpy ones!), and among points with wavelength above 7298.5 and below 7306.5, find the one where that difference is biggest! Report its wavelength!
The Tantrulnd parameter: 7305.0 angstrom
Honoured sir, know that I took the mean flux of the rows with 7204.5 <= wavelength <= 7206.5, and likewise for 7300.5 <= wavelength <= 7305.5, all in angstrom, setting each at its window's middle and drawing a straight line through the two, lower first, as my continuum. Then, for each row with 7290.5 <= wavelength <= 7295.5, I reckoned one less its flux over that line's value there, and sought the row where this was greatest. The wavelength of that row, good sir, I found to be 7293.0 angstrom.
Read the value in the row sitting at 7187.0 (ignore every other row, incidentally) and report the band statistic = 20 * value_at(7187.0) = 305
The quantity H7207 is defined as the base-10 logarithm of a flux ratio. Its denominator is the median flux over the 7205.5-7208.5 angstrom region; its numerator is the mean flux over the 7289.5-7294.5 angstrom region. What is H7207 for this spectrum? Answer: 0.033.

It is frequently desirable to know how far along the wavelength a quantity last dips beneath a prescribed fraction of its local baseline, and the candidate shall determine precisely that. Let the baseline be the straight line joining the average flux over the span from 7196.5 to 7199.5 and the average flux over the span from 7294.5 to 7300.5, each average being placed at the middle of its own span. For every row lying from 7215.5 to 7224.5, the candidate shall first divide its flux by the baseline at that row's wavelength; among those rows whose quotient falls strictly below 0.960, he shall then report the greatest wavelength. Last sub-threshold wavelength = 7220.0 angstrom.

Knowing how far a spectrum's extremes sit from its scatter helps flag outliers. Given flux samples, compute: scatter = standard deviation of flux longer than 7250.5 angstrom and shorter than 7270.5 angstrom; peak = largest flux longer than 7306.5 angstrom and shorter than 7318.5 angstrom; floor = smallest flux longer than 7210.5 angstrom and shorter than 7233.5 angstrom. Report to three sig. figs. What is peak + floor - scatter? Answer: 28.6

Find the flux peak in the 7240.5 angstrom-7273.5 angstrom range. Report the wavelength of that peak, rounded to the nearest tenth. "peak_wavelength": 7244.0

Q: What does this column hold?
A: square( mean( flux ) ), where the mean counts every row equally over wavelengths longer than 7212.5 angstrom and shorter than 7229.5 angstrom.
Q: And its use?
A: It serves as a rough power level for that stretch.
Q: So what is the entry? 221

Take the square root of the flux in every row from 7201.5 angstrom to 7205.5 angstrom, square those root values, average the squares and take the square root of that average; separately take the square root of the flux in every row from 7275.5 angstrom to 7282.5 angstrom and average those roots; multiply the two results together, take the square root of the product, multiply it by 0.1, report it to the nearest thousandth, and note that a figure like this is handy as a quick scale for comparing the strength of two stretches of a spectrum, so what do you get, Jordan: 0.383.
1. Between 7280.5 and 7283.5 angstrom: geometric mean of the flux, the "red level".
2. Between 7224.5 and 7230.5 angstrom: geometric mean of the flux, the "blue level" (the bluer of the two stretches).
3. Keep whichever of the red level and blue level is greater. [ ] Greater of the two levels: 14.8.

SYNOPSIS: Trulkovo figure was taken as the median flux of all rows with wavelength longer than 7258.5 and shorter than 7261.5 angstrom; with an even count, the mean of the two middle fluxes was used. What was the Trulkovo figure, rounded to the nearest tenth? 14.6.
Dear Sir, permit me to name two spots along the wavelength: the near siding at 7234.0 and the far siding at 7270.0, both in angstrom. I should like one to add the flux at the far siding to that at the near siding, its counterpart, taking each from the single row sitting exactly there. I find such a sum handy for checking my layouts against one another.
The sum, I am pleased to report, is 28.9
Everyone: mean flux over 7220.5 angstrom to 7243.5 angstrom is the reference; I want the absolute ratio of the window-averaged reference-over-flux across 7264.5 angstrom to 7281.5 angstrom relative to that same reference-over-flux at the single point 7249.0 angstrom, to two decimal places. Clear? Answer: 1.00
